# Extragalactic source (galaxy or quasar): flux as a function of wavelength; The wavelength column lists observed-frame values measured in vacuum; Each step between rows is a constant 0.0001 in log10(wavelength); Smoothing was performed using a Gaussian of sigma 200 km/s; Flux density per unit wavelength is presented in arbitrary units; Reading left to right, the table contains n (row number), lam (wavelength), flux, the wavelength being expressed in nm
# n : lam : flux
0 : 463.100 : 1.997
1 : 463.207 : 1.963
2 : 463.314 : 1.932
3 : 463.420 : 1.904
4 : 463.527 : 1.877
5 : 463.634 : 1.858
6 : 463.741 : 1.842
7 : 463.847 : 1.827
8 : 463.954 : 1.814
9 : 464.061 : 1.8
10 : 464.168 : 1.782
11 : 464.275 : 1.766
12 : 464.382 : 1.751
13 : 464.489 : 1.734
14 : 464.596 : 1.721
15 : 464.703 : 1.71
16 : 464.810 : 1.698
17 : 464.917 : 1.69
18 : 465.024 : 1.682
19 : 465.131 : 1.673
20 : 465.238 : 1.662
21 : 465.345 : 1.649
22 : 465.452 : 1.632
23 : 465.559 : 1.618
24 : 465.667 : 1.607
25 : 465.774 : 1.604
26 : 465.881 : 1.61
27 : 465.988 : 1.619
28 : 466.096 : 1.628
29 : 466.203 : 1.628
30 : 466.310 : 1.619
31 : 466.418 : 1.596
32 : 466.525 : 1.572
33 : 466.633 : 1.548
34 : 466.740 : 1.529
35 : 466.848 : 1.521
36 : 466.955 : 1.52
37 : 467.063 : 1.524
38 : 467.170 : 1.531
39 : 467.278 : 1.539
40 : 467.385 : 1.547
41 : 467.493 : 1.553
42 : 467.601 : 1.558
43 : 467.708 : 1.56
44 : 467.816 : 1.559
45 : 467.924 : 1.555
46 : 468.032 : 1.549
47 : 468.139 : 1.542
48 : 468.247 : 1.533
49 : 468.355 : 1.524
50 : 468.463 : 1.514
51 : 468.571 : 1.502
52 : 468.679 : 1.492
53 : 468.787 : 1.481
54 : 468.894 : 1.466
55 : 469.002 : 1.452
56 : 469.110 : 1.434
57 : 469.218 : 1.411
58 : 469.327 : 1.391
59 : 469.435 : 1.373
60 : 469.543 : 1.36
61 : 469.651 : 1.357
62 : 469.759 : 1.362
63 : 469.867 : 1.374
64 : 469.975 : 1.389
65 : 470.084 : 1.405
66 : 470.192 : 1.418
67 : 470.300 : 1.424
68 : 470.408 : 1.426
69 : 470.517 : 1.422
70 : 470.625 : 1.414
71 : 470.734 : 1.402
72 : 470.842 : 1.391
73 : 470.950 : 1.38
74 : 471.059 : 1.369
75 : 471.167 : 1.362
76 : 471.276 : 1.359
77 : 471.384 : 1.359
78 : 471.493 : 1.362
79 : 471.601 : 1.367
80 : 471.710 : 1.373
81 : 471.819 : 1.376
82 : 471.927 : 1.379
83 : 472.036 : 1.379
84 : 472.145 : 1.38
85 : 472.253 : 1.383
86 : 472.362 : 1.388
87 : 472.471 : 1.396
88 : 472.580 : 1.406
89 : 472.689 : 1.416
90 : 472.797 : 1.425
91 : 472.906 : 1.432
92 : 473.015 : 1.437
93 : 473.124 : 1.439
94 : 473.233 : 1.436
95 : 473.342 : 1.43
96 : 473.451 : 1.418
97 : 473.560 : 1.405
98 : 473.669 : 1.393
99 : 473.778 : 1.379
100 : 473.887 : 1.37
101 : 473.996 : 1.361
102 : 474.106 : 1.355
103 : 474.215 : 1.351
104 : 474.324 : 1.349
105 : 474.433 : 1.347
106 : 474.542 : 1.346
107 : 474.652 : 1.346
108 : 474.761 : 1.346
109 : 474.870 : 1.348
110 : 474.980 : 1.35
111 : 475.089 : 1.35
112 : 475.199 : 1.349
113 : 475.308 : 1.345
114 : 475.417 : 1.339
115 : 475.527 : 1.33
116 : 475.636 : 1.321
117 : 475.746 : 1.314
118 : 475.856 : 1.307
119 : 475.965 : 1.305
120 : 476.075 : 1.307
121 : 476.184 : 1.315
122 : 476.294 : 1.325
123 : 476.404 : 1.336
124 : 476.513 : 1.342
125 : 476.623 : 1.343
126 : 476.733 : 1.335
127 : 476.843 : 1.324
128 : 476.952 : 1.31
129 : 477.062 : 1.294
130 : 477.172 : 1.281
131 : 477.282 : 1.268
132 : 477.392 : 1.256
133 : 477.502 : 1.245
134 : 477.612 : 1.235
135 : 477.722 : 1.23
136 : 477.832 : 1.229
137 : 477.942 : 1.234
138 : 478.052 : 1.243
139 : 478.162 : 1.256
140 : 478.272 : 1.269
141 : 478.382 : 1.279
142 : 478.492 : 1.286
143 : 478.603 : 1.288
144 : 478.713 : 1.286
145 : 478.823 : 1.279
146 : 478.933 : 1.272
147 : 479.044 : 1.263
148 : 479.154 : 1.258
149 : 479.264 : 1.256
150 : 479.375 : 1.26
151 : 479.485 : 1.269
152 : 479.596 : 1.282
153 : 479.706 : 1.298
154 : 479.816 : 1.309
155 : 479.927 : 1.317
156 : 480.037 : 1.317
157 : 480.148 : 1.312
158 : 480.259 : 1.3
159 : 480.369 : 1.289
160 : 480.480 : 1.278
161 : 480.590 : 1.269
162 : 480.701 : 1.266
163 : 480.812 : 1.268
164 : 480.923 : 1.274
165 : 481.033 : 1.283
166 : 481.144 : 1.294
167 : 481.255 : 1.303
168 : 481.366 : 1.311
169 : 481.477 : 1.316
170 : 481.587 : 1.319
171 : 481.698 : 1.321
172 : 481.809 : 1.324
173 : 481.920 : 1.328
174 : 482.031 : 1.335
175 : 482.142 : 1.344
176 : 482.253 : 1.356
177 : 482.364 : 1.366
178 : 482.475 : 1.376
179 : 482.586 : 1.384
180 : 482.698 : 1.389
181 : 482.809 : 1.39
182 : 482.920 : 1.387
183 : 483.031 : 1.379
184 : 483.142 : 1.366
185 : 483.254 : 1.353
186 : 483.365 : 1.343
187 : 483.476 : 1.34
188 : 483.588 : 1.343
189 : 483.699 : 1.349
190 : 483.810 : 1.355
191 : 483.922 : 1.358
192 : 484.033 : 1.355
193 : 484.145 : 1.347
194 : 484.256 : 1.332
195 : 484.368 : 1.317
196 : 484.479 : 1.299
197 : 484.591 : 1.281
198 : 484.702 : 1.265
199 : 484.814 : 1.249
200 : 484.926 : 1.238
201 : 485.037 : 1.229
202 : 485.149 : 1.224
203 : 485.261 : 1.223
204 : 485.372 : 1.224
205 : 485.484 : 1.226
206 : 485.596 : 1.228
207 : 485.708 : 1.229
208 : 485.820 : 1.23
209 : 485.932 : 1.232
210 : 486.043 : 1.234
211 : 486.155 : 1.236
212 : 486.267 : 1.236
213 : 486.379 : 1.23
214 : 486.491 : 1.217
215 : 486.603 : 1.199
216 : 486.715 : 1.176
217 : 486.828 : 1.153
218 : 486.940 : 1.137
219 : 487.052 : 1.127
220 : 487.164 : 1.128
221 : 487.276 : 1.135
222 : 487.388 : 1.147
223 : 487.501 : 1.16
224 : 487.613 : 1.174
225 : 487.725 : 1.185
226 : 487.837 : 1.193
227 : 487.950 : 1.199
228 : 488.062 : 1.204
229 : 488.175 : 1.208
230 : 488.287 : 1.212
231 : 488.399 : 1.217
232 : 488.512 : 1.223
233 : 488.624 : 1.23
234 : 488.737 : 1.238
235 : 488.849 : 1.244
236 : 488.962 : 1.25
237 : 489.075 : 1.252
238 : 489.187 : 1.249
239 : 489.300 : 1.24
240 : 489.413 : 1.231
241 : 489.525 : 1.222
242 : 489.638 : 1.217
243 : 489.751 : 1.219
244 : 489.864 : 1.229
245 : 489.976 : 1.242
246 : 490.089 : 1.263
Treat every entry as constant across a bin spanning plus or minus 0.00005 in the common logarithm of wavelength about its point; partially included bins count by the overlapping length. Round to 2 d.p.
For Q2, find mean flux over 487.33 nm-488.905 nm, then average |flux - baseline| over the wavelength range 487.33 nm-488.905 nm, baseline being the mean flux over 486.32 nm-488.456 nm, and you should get 0.03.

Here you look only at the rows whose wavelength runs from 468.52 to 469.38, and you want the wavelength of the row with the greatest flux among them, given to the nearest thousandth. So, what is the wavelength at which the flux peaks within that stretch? 468.571 nm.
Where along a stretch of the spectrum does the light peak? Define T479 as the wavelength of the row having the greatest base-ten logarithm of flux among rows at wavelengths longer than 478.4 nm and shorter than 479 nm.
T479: 478.603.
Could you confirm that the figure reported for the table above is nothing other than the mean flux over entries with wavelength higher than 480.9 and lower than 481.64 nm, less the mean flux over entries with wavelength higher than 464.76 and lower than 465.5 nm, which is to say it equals -0.37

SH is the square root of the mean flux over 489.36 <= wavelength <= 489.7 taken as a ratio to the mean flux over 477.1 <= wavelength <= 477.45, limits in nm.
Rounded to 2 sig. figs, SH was 0.98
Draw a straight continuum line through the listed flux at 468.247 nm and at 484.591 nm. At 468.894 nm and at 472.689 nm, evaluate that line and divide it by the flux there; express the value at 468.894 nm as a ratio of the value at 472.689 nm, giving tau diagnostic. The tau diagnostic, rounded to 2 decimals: 1.00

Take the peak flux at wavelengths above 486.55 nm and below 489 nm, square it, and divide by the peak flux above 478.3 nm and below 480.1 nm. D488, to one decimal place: 1.2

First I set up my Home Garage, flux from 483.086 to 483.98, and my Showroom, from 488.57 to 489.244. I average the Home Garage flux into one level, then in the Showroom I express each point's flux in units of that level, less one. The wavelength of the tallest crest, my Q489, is 489.075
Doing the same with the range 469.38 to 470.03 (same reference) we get 469.975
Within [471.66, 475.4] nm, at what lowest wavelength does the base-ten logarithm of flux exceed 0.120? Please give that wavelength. 471.710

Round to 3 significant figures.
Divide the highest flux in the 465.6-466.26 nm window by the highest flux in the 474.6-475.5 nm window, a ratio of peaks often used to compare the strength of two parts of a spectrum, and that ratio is 1.21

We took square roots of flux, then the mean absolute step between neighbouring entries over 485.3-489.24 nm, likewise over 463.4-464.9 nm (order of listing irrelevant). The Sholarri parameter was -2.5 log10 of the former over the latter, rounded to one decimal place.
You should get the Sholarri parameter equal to 0.6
